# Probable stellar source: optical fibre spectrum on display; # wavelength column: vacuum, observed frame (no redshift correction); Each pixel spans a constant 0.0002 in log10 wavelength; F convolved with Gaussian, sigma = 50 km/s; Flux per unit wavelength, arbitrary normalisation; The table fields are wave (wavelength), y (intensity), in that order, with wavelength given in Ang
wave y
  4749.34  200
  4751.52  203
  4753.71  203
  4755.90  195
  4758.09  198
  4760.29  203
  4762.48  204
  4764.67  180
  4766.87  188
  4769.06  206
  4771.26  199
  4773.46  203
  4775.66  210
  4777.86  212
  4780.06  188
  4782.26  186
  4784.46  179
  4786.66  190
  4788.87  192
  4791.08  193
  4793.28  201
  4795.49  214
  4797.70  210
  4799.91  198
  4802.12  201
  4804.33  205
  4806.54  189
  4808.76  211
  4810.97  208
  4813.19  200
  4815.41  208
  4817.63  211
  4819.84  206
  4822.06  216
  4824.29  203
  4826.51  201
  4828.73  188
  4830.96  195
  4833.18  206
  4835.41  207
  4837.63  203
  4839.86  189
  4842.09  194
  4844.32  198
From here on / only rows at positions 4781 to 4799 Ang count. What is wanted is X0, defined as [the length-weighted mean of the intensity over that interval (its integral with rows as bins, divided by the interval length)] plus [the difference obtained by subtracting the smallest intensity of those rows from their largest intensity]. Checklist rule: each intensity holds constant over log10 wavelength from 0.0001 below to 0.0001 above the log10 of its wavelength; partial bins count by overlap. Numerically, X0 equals 231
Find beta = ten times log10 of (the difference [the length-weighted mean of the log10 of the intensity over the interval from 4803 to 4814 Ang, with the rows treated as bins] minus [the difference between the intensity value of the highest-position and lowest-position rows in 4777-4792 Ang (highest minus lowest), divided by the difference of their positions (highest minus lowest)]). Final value 5.7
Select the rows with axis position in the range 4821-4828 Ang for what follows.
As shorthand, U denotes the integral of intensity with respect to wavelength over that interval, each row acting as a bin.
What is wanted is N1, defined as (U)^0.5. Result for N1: 37.9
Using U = 1438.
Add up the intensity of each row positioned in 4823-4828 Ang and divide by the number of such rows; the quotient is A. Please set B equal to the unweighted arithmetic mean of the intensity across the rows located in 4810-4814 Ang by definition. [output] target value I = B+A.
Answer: 406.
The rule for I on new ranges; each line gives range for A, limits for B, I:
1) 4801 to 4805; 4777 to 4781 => 403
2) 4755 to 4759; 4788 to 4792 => 389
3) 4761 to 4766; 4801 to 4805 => 395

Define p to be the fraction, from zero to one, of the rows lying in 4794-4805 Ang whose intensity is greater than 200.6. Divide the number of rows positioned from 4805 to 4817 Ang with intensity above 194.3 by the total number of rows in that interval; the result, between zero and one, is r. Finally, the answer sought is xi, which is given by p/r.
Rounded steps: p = 0.80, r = 0.80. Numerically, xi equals 1.0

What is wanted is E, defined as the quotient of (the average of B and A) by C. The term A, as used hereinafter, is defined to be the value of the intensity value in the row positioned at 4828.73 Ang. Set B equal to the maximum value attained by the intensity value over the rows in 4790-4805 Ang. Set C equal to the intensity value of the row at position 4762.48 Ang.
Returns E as 0.99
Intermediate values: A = 188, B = 214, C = 204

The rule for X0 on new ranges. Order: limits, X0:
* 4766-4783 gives 225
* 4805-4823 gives 233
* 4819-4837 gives 231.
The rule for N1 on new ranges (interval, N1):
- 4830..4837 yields 37.7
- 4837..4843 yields 34.2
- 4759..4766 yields 37.0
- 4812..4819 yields 38.0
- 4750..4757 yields 37.5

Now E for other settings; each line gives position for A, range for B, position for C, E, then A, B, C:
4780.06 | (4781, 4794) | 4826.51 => 0.97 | 188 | 201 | 201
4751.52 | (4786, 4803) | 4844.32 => 1.05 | 203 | 214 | 198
